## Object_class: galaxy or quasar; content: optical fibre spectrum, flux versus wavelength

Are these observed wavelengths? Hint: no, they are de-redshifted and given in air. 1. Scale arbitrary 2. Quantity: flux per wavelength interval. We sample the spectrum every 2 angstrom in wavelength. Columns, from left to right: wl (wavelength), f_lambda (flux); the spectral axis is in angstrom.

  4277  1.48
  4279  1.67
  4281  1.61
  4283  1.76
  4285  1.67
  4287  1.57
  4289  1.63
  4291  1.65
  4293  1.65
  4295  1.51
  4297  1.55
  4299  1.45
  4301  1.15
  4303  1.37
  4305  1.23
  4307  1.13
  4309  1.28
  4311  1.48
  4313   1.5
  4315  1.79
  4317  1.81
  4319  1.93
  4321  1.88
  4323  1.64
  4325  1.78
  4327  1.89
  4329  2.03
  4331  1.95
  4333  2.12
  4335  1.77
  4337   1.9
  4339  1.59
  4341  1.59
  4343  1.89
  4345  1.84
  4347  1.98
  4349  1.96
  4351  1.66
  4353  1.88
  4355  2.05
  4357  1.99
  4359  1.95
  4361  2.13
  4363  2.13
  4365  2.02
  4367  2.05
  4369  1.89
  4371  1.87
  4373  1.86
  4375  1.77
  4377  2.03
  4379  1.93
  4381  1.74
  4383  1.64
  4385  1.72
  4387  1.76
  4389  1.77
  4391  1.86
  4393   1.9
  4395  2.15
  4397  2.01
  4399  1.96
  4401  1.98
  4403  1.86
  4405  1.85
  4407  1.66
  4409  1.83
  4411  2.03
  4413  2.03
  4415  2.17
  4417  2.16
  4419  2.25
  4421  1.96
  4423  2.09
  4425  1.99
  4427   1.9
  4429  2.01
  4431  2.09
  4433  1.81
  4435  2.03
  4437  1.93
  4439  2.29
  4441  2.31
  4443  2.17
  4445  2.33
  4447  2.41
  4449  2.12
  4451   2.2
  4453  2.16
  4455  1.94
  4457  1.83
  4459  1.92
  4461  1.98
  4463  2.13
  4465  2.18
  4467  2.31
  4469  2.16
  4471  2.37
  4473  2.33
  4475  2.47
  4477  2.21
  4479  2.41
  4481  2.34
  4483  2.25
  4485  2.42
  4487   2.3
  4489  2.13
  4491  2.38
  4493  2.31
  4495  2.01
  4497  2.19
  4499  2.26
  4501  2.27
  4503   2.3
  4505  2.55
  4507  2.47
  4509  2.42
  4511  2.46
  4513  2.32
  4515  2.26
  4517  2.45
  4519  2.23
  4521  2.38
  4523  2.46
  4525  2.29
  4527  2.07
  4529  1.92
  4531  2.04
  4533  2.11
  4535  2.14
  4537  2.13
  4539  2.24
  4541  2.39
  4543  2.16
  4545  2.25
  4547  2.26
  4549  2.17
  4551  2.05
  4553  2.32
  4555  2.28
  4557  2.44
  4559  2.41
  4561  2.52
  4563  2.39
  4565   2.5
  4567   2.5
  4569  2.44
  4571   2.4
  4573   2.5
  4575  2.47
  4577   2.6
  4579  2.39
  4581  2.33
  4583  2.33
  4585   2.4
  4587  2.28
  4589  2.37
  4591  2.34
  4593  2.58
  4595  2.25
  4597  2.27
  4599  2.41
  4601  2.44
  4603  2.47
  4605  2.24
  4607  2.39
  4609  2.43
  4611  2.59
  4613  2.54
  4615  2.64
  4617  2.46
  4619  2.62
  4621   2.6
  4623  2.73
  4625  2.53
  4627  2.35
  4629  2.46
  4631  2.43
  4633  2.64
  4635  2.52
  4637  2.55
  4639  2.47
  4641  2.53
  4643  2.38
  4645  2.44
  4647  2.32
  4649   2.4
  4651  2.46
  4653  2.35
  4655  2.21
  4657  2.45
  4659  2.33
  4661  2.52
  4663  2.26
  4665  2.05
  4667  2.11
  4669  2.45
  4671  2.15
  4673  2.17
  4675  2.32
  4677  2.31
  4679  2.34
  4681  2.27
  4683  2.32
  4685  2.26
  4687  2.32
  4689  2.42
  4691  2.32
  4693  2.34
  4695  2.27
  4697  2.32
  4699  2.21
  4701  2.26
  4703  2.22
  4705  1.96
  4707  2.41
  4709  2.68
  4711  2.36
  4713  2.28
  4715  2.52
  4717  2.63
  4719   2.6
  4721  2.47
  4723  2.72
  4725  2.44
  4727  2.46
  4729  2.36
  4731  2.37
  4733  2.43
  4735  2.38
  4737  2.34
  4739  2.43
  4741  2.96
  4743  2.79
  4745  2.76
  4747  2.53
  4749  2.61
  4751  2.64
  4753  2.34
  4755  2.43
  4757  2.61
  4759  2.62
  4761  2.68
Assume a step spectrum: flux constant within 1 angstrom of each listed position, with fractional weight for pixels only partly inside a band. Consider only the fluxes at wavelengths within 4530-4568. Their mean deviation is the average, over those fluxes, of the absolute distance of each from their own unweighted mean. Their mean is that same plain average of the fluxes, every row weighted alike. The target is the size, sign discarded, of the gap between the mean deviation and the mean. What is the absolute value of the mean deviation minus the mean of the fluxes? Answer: 2.15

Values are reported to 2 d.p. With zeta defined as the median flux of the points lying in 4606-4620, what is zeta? 2.54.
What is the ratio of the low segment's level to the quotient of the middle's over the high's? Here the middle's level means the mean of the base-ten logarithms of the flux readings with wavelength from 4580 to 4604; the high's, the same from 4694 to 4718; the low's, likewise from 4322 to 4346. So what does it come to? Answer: 0.26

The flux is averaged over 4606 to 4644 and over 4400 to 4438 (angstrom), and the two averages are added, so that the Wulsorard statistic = 4.5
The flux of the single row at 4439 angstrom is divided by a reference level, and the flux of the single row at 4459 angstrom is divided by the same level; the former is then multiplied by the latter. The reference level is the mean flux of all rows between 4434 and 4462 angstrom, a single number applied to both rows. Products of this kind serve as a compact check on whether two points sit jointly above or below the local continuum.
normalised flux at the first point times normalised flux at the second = 1.0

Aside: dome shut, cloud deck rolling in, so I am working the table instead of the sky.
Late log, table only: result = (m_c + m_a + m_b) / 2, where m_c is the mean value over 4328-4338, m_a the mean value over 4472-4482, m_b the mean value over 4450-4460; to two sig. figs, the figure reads 3.2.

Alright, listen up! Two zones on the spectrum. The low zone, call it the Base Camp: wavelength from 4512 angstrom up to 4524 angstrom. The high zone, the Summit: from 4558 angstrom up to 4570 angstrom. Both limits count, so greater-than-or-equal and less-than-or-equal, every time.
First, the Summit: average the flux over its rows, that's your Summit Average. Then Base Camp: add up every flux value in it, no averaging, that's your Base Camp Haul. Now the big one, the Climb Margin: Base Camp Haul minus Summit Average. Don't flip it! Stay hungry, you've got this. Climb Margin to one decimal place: 11.6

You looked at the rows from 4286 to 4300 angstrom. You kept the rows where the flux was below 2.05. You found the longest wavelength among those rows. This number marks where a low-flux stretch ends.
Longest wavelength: 4299 angstrom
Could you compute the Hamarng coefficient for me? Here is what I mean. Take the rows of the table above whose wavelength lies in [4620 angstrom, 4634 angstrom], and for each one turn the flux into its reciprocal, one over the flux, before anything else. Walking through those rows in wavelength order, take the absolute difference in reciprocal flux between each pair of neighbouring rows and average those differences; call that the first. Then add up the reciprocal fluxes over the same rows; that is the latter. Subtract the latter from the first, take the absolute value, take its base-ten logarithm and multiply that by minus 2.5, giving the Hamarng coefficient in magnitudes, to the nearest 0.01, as -1.10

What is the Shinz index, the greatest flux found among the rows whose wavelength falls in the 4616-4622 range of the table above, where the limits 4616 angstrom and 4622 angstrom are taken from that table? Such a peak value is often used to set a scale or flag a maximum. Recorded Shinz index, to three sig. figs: 2.62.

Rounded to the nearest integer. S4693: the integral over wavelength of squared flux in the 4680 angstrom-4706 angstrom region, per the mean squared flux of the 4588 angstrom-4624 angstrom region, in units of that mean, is 22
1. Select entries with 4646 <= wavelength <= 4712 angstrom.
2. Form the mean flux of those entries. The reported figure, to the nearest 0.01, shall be 2.31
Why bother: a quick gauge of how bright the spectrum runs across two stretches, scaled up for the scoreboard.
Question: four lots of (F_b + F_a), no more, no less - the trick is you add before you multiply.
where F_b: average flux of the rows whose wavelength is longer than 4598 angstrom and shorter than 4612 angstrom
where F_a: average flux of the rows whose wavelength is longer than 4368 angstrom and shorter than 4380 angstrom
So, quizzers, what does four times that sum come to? 17.3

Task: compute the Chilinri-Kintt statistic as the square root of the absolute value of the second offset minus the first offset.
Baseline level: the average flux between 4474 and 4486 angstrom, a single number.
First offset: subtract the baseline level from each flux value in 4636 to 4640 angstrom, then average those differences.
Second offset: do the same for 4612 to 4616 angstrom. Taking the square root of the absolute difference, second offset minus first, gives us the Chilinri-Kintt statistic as 0.28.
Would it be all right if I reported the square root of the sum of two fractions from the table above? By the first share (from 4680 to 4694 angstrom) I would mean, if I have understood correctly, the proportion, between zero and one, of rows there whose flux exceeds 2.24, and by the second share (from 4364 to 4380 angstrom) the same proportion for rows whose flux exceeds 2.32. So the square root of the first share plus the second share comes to 1.00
